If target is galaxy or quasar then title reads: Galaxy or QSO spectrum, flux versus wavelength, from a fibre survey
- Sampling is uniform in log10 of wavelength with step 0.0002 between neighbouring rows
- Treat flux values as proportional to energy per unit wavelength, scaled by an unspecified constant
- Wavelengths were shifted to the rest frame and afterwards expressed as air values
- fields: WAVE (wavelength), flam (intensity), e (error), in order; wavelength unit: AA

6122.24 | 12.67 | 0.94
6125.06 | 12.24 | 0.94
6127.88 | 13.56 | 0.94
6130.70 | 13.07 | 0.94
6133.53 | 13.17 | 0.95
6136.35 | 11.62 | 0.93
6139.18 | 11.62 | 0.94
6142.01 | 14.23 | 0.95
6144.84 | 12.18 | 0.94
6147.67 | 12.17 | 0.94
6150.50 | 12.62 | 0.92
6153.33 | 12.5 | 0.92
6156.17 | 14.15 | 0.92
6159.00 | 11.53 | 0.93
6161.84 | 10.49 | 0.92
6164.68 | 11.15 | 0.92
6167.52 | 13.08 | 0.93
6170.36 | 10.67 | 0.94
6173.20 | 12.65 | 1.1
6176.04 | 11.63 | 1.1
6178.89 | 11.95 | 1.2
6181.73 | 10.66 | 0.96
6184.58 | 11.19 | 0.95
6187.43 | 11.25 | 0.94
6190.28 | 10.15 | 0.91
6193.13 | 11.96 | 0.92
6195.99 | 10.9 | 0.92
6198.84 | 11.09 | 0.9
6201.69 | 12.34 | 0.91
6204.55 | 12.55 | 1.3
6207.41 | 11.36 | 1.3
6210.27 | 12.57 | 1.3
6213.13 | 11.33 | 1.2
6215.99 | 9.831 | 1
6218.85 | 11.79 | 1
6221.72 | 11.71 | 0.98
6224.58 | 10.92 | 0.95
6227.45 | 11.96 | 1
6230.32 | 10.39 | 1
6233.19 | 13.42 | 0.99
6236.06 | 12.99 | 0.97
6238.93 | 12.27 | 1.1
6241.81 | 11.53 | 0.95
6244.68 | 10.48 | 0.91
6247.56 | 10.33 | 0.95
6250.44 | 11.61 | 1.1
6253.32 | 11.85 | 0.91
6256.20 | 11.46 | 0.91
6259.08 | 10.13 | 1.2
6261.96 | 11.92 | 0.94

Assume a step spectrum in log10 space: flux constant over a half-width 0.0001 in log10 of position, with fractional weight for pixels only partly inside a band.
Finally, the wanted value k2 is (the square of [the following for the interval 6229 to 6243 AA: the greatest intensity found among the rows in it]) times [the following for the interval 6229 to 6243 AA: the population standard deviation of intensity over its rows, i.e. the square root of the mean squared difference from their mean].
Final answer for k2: 194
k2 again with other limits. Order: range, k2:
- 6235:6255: 147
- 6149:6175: 229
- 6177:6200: 82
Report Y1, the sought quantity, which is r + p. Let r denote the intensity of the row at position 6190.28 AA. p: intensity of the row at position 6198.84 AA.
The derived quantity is 21.2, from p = 11.09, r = 10.15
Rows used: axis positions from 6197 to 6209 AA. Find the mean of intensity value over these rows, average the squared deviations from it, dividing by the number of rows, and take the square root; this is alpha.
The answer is 0.62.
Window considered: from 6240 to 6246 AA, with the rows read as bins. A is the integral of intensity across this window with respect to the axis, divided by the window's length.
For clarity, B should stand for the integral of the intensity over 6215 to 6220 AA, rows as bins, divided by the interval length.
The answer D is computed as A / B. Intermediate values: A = 11.1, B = 10.8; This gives 1.02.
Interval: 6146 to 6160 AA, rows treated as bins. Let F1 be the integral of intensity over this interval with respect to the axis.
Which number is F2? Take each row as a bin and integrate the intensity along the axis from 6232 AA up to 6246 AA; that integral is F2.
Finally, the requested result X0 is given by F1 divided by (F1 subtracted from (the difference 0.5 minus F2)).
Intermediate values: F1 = 177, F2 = 170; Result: -0.511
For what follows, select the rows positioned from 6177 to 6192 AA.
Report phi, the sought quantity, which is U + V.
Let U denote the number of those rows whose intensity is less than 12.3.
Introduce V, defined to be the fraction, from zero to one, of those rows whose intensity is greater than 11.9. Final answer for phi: 5.2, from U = 5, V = 0.2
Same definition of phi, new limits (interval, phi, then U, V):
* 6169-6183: 4.4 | 4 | 0.4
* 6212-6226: 5.0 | 5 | 0.0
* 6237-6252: 5.2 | 5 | 0.2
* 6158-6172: 4.2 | 4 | 0.2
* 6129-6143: 2.6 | 2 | 0.6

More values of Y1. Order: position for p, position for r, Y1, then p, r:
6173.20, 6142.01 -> 26.9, 12.65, 14.23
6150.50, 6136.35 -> 24.2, 12.62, 11.62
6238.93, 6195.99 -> 23.2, 12.27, 10.9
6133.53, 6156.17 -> 27.3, 13.17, 14.15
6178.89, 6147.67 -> 24.1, 11.95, 12.17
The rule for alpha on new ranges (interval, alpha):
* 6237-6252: 0.73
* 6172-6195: 0.74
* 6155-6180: 1.12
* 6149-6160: 0.94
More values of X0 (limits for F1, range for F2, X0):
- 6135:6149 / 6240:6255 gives -0.509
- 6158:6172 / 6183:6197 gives -0.508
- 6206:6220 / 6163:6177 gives -0.491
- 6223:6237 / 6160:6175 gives -0.490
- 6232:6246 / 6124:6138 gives -0.489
